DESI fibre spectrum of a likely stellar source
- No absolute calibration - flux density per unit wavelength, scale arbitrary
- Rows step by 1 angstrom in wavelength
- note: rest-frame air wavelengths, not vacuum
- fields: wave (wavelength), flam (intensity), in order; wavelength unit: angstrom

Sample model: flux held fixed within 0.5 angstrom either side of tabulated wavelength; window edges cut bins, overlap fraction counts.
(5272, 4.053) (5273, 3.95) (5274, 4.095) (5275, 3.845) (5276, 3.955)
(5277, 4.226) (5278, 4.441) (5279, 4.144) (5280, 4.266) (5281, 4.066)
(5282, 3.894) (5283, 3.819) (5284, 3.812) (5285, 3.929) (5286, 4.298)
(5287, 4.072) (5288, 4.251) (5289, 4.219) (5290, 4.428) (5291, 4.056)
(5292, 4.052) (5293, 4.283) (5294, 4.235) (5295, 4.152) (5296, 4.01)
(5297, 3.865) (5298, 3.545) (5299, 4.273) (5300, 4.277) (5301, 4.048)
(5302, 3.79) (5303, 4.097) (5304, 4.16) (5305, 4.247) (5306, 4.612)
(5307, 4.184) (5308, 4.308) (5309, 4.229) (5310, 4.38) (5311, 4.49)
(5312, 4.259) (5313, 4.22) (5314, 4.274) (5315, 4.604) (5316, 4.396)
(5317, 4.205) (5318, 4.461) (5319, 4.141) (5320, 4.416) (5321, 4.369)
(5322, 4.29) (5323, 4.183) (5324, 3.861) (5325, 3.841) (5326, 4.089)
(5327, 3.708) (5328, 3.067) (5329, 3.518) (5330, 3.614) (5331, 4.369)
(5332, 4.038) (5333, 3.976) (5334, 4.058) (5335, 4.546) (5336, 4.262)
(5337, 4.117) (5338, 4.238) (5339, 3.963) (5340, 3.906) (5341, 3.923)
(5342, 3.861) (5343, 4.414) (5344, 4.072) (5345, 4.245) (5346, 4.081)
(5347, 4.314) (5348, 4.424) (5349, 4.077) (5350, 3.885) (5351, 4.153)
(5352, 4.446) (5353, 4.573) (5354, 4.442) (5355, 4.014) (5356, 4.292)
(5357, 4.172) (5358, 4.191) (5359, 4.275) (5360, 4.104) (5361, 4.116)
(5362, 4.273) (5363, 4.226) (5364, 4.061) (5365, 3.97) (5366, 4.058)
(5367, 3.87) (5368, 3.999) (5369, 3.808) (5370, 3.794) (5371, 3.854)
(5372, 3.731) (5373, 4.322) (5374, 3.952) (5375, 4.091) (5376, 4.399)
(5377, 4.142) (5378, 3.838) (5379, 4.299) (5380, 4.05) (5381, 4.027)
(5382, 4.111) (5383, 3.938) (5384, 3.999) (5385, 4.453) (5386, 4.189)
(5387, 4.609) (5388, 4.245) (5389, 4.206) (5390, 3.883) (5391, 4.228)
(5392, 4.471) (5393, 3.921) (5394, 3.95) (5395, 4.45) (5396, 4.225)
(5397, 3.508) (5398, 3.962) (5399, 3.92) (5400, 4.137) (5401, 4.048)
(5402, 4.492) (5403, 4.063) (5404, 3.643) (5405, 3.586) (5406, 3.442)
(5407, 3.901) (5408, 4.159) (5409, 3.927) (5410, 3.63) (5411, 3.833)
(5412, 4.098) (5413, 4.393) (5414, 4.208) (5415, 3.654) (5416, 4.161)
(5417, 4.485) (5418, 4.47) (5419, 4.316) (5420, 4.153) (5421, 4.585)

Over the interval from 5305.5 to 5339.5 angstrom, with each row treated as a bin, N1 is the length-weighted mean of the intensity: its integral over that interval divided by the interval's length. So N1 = 4.16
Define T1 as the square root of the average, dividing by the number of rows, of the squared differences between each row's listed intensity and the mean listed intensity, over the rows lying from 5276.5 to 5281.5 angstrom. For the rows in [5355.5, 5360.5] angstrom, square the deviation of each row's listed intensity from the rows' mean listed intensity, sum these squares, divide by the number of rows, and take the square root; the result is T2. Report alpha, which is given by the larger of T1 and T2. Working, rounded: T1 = 0.13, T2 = 0.07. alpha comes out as 0.13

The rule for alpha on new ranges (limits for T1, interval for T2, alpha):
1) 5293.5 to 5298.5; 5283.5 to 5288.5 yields 0.24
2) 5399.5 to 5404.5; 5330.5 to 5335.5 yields 0.27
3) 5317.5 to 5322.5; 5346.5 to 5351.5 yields 0.19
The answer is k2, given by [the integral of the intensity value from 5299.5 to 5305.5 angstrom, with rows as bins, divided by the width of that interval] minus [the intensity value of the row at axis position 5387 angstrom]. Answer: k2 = -0.51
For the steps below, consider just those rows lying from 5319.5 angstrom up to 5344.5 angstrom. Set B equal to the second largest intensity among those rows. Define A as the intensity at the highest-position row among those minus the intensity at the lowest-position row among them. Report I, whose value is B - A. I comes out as 4.76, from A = -0.344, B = 4.416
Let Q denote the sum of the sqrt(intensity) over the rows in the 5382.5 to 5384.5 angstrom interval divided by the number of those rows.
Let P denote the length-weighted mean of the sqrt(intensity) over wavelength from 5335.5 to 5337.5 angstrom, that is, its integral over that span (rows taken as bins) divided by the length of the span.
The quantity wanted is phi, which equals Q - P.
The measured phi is -0.05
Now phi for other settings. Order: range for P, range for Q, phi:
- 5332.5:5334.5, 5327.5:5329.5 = -0.19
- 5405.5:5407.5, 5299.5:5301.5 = 0.12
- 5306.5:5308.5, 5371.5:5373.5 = -0.06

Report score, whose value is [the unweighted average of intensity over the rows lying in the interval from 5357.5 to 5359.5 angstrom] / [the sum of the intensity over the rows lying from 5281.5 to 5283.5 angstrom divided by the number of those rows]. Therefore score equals 1.10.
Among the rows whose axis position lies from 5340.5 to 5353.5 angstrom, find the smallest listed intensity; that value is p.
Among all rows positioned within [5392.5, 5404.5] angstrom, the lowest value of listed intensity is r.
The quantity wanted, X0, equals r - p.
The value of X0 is -0.35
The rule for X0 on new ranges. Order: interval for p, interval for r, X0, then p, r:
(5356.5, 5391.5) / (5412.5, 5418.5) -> -0.08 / 3.731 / 3.654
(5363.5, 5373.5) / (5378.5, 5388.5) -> 0.21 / 3.731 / 3.938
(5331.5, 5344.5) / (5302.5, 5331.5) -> -0.79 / 3.861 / 3.067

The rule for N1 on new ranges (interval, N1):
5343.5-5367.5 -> 4.18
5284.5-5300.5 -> 4.12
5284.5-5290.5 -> 4.20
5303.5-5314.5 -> 4.31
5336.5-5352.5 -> 4.13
